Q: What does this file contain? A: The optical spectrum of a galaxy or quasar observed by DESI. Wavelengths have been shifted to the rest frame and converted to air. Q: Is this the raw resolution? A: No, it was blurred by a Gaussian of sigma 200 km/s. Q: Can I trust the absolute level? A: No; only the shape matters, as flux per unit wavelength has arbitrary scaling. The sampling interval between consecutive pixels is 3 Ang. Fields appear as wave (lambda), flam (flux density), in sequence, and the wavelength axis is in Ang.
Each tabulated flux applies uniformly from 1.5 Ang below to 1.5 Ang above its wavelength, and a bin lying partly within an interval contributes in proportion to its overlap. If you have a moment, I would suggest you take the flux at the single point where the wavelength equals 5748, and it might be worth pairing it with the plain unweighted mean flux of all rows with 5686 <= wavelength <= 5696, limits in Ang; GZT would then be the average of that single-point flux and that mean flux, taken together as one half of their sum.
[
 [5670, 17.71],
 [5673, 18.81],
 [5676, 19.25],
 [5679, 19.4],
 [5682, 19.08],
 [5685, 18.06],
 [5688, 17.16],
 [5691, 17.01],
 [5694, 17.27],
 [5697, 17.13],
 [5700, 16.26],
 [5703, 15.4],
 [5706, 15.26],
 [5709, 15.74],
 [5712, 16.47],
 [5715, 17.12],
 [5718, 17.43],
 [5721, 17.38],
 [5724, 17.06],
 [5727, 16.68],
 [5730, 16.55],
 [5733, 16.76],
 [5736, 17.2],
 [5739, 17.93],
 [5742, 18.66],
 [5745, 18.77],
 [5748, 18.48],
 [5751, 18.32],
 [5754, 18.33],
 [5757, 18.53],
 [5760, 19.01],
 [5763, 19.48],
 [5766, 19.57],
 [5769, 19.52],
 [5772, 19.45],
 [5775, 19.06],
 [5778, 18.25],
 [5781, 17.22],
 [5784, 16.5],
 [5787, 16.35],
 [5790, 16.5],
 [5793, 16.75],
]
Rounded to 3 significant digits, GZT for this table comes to 17.8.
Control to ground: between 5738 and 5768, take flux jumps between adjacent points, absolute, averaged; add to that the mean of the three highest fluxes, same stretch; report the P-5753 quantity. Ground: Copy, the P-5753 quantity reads 19.6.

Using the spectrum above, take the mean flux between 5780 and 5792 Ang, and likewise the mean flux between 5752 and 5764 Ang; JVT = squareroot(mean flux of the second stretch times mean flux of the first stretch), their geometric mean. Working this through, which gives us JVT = 17.7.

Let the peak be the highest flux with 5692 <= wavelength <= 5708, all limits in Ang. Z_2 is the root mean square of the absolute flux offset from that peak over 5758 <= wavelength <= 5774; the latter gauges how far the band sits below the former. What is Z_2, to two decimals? 2.15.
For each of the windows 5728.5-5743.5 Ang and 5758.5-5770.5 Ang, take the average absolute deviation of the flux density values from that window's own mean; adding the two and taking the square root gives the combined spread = 0.94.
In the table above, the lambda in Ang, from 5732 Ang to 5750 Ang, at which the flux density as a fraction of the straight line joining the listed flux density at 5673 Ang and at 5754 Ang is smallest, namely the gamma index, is 5733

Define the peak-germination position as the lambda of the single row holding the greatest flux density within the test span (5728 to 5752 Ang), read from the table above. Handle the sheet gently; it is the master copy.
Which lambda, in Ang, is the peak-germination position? 5745 Ang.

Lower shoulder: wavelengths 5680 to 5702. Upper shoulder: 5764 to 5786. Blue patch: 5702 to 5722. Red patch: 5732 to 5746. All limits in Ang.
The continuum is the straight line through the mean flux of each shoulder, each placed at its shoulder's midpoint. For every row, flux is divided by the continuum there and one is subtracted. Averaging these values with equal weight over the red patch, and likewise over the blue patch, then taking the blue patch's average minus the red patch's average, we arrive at -0.06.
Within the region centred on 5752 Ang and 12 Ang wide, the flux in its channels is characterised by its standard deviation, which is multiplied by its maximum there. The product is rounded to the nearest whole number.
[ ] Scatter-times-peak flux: 2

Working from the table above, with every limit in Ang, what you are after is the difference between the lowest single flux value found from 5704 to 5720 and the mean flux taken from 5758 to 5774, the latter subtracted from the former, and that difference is -4.1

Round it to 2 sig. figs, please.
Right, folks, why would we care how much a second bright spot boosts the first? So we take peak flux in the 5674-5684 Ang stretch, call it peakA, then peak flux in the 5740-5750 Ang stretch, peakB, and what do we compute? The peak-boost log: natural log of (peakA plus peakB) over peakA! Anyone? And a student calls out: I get 0.68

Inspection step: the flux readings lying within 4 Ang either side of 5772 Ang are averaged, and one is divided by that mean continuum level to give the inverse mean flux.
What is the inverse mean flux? 0.0517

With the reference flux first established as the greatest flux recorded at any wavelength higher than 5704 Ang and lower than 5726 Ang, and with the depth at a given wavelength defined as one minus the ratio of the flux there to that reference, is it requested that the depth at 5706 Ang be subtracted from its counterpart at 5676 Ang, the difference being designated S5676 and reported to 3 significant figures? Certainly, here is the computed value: -0.229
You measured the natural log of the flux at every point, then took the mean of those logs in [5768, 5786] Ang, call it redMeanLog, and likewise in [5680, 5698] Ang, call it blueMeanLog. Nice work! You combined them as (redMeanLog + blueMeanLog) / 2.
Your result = 2.887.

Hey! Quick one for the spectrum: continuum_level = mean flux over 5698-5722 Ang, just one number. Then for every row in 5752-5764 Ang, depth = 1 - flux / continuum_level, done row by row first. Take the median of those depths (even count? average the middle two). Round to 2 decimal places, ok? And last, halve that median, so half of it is -0.07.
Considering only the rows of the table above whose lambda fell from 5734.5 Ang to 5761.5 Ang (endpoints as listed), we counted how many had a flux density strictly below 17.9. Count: 1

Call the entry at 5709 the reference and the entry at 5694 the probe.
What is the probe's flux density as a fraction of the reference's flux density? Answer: 1.097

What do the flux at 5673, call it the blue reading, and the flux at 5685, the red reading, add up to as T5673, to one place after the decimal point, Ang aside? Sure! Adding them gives 36.9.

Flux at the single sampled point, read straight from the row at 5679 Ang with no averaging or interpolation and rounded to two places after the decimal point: 19.40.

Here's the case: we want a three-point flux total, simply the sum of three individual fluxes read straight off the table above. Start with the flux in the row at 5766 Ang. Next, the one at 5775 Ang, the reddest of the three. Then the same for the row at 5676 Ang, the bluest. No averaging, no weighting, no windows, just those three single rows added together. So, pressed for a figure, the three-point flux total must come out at 57.9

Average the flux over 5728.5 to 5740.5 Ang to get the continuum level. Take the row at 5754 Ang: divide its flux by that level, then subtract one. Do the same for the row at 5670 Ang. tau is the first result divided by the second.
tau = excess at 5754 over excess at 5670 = 2.0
